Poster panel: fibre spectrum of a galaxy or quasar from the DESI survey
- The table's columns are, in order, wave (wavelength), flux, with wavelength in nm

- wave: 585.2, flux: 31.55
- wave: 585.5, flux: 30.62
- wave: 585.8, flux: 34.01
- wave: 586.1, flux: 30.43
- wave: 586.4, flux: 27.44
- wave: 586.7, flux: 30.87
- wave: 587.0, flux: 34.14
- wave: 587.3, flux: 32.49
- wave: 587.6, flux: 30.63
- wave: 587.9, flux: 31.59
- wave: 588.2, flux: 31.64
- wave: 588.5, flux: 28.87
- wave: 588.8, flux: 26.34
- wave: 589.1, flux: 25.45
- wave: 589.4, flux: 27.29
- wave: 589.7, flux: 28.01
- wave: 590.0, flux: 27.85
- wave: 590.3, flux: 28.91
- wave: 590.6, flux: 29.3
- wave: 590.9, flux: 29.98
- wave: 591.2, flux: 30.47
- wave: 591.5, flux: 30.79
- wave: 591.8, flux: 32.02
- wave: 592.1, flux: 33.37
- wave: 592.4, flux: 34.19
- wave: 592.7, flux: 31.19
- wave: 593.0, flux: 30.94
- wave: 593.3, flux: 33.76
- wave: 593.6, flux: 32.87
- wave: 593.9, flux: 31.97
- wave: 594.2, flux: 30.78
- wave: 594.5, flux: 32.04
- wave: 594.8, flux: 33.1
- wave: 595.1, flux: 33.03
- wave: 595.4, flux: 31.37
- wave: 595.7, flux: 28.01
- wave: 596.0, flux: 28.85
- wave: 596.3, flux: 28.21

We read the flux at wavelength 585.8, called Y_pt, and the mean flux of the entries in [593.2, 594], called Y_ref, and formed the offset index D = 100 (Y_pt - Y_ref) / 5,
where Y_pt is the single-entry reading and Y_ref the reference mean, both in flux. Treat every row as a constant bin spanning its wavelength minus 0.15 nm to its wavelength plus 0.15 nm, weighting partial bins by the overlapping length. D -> 23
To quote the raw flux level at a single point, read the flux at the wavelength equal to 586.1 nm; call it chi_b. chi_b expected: 30.43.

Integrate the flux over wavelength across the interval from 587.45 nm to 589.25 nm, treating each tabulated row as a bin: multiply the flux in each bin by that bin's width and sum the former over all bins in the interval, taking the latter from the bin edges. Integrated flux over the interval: 52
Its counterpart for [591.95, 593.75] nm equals 59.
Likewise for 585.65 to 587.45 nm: 57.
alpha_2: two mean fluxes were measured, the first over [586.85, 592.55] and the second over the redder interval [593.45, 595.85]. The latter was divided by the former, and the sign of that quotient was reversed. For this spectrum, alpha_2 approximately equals -1.05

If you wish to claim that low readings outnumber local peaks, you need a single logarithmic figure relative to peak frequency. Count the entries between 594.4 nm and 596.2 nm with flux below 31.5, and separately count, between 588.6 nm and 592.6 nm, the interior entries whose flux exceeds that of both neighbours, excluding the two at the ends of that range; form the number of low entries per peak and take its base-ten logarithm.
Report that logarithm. 0.48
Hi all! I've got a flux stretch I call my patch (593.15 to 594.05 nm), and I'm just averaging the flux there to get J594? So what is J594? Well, 33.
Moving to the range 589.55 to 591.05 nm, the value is 29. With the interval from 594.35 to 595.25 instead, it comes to 33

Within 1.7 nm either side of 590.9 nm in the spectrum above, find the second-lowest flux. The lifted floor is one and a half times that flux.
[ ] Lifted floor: 42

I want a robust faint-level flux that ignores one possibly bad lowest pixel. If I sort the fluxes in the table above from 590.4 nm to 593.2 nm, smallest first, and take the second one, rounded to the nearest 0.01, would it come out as 29.98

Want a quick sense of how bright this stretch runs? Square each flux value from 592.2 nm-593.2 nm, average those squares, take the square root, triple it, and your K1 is 96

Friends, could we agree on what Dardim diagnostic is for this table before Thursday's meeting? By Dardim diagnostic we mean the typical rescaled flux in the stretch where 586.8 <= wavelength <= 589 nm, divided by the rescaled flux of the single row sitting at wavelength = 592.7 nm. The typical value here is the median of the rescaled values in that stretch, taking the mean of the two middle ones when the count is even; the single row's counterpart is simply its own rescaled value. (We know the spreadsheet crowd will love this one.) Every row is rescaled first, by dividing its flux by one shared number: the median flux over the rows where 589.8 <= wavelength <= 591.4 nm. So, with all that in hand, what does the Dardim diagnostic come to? 1.01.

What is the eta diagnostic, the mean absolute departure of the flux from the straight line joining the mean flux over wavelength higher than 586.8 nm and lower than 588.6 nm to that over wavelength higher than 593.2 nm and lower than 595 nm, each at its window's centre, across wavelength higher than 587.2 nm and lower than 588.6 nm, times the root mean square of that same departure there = 1.3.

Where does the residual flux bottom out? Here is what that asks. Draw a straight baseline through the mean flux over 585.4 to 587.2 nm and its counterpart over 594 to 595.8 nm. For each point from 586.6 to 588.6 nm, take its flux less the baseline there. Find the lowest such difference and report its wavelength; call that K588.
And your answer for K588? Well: 588.5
